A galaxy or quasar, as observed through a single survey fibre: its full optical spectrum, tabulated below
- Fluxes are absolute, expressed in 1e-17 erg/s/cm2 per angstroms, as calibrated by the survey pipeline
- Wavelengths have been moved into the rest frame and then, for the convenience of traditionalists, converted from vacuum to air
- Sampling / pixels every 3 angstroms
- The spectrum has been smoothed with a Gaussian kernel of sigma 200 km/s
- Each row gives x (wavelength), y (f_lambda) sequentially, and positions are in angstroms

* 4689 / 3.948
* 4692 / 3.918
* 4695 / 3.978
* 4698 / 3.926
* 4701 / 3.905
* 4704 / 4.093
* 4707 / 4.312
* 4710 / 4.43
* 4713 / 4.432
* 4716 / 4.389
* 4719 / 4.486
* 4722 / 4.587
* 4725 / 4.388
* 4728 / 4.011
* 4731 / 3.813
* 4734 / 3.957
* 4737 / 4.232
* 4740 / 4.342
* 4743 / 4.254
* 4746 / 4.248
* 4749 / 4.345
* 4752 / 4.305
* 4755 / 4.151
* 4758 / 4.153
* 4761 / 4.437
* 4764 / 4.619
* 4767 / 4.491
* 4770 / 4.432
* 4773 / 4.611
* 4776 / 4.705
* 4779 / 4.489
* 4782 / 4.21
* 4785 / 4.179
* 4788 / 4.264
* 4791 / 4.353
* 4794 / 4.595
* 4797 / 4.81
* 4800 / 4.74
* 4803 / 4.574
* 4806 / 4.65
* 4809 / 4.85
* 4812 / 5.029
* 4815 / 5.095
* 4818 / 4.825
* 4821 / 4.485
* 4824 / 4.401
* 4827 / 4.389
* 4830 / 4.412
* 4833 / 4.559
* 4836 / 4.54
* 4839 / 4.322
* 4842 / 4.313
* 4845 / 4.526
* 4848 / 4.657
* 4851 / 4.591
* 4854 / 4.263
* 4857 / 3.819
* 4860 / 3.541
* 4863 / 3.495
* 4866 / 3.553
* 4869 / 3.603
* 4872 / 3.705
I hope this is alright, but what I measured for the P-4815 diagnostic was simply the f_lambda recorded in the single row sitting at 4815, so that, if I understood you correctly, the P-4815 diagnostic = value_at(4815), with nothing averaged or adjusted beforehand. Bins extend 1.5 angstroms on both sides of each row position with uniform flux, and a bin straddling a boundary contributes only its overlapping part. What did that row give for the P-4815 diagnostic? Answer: 5.095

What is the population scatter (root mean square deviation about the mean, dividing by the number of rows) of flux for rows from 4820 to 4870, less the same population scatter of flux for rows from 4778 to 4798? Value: 0.19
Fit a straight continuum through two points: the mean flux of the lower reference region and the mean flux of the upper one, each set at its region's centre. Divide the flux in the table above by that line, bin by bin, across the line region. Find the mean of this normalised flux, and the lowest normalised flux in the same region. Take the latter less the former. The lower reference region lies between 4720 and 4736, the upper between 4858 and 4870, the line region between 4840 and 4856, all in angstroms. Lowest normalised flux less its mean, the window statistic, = -0.05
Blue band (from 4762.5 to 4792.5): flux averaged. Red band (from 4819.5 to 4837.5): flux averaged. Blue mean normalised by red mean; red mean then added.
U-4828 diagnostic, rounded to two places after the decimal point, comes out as 5.46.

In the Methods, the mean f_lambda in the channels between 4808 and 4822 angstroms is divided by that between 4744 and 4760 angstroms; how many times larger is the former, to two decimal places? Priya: 1.15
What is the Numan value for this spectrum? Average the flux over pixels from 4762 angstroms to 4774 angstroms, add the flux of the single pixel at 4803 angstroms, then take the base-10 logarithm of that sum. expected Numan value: 0.96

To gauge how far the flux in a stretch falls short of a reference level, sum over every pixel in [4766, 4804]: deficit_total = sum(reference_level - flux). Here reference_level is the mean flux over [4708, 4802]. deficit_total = -1.6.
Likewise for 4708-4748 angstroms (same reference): 1.2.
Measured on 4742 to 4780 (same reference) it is -0.4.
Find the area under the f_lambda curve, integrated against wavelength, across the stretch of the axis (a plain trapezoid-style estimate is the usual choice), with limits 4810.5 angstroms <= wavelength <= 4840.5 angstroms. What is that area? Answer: 138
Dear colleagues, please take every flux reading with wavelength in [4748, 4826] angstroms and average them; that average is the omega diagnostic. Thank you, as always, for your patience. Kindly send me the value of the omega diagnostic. 4.5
